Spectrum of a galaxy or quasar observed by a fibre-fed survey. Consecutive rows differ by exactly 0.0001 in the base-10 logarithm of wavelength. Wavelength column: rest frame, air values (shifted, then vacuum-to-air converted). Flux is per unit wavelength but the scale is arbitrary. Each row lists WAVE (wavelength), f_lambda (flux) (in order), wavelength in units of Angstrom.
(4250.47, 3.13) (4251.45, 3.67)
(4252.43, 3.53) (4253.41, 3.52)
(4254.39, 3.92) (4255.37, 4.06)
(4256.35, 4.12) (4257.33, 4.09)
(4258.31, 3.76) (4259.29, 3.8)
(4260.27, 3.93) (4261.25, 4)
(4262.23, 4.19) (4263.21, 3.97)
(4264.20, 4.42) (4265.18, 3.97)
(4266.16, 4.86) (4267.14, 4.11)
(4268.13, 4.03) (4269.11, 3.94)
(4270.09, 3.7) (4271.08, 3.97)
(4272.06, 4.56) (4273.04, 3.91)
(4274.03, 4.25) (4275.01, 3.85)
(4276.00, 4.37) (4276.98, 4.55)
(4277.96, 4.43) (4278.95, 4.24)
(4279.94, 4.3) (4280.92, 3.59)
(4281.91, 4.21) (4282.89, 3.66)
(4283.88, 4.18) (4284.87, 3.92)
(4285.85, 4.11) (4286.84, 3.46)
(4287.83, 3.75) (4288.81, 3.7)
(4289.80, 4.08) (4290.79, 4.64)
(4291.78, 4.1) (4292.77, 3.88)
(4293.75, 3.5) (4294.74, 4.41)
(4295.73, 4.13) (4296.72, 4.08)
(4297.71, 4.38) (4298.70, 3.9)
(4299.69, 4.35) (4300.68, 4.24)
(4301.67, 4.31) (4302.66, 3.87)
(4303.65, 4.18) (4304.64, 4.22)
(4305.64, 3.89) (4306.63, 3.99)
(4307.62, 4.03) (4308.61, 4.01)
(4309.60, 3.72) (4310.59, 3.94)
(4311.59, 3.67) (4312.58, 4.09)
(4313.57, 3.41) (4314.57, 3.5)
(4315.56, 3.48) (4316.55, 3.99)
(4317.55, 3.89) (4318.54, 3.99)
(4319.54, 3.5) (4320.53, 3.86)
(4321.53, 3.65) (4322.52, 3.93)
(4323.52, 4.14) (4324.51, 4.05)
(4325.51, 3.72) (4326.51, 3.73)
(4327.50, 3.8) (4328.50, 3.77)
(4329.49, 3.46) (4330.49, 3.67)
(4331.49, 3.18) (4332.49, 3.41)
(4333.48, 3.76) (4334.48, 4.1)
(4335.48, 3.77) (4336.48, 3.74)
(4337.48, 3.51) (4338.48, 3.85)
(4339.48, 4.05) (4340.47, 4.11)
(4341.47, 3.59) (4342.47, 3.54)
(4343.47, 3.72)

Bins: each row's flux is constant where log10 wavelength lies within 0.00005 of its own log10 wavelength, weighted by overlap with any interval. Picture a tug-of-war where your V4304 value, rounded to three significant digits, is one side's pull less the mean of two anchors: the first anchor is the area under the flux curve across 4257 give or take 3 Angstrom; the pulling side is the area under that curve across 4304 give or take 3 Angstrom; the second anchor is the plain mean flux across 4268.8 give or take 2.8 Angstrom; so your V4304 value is 10.6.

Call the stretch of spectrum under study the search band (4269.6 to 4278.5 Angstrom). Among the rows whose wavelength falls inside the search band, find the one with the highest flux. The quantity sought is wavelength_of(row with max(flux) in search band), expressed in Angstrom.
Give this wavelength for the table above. 4272.06 Angstrom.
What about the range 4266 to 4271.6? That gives 4266.16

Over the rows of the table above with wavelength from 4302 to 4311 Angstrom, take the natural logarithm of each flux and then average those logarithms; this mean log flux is 1.38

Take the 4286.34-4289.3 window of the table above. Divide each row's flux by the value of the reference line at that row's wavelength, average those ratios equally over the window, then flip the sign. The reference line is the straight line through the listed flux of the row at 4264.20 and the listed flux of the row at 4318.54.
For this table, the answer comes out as -0.86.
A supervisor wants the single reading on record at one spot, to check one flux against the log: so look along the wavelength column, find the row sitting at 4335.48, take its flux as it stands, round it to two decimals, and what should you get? 3.77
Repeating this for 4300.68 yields 4.24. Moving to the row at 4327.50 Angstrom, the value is 3.80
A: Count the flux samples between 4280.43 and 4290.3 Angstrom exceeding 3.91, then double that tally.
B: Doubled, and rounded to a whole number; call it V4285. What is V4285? 10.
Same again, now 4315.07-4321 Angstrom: 4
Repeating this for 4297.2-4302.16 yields 8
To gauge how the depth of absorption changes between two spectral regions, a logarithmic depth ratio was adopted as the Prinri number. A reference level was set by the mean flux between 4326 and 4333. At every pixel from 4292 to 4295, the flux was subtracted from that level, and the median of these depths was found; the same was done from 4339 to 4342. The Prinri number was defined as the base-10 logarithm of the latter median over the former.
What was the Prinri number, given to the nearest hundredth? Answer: 0.19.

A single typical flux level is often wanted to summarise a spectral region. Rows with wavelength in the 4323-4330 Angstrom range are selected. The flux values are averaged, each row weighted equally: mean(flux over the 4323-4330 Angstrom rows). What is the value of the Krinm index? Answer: 3.81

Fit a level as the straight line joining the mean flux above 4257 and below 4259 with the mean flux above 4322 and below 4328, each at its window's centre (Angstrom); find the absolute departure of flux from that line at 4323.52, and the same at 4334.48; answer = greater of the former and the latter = 0.2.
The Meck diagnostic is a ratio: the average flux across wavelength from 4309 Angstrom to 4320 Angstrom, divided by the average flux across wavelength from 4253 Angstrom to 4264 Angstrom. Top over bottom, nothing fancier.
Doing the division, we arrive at 0.95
